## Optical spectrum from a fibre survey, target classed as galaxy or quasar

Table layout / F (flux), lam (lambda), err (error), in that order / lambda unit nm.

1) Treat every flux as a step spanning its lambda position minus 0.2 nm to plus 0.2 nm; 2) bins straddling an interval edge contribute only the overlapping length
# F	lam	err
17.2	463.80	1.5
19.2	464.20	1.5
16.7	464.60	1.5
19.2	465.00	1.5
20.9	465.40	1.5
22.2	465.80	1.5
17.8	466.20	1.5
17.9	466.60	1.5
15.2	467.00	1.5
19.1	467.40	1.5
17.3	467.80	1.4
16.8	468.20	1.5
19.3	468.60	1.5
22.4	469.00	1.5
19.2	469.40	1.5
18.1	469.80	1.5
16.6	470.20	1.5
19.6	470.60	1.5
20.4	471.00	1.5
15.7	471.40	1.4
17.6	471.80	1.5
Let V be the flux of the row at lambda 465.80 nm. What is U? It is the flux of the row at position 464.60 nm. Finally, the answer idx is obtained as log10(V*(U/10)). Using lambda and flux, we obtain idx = 1.57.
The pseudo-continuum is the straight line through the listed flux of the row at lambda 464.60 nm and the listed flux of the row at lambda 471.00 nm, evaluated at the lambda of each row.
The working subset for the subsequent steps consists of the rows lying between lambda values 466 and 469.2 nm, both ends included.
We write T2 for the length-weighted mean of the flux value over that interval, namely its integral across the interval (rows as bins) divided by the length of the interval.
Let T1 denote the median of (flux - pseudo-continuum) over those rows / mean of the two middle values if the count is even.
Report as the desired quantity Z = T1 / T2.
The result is 0.01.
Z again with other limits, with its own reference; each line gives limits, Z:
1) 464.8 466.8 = 0.12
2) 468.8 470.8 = -0.03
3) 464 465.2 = 0.12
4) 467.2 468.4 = -0.07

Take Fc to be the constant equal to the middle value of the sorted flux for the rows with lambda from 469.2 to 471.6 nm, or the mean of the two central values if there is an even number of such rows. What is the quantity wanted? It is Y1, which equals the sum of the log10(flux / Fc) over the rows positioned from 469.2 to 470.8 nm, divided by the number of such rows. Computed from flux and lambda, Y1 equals -0.007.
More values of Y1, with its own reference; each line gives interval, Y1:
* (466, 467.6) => -0.029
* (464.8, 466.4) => 0.029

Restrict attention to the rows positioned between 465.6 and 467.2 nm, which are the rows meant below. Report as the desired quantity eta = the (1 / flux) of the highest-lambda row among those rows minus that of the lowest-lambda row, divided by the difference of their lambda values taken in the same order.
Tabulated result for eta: 0.0173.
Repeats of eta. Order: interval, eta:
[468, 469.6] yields -0.0062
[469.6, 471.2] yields -0.0052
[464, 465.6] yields -0.0035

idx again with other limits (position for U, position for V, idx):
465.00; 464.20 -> 1.57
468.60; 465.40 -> 1.61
